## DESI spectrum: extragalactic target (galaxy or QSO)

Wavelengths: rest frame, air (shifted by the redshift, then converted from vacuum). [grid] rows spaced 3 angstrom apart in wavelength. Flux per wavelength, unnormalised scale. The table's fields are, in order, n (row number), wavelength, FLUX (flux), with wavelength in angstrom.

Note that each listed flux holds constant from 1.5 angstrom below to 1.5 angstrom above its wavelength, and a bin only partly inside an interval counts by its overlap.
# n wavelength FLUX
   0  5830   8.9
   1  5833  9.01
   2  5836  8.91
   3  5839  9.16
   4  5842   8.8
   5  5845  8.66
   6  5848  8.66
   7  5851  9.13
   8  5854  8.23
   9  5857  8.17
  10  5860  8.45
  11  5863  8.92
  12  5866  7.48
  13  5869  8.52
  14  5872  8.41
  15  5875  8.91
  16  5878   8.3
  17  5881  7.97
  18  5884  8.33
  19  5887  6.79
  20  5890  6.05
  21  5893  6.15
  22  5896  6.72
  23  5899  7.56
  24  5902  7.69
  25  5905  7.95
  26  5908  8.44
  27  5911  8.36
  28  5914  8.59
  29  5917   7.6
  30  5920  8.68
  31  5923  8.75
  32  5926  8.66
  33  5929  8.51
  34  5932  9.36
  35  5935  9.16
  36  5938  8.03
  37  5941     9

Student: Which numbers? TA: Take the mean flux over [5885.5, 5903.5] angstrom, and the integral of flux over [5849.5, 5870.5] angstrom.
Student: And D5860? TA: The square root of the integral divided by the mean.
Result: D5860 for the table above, 5.1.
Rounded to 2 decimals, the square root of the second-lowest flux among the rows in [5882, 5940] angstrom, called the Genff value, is 2.48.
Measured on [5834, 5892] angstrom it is 2.61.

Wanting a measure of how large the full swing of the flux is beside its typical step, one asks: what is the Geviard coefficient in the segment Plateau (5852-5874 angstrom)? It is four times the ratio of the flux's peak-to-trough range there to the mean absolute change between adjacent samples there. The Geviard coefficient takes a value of 10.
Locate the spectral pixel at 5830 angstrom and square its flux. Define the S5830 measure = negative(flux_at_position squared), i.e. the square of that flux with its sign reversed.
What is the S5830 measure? -79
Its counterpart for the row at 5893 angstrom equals -38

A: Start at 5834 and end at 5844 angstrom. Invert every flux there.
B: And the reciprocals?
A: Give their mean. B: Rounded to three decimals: 0.112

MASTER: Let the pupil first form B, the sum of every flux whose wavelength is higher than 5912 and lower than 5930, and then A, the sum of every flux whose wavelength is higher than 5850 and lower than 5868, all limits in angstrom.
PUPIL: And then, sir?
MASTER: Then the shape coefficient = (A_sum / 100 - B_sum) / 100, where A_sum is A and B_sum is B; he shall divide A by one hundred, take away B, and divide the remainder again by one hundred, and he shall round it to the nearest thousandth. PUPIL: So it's -0.503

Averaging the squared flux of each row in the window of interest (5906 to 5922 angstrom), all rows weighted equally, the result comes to 69.6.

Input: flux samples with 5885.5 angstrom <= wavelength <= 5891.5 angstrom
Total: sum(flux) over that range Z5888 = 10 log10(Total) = 11.1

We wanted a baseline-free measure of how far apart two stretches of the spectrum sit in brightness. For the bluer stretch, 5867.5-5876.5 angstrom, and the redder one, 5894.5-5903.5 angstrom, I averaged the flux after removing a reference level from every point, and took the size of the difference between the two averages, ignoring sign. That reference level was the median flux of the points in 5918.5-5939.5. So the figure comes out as 1.3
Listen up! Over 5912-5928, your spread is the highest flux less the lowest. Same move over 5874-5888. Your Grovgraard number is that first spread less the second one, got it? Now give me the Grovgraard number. -1.0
